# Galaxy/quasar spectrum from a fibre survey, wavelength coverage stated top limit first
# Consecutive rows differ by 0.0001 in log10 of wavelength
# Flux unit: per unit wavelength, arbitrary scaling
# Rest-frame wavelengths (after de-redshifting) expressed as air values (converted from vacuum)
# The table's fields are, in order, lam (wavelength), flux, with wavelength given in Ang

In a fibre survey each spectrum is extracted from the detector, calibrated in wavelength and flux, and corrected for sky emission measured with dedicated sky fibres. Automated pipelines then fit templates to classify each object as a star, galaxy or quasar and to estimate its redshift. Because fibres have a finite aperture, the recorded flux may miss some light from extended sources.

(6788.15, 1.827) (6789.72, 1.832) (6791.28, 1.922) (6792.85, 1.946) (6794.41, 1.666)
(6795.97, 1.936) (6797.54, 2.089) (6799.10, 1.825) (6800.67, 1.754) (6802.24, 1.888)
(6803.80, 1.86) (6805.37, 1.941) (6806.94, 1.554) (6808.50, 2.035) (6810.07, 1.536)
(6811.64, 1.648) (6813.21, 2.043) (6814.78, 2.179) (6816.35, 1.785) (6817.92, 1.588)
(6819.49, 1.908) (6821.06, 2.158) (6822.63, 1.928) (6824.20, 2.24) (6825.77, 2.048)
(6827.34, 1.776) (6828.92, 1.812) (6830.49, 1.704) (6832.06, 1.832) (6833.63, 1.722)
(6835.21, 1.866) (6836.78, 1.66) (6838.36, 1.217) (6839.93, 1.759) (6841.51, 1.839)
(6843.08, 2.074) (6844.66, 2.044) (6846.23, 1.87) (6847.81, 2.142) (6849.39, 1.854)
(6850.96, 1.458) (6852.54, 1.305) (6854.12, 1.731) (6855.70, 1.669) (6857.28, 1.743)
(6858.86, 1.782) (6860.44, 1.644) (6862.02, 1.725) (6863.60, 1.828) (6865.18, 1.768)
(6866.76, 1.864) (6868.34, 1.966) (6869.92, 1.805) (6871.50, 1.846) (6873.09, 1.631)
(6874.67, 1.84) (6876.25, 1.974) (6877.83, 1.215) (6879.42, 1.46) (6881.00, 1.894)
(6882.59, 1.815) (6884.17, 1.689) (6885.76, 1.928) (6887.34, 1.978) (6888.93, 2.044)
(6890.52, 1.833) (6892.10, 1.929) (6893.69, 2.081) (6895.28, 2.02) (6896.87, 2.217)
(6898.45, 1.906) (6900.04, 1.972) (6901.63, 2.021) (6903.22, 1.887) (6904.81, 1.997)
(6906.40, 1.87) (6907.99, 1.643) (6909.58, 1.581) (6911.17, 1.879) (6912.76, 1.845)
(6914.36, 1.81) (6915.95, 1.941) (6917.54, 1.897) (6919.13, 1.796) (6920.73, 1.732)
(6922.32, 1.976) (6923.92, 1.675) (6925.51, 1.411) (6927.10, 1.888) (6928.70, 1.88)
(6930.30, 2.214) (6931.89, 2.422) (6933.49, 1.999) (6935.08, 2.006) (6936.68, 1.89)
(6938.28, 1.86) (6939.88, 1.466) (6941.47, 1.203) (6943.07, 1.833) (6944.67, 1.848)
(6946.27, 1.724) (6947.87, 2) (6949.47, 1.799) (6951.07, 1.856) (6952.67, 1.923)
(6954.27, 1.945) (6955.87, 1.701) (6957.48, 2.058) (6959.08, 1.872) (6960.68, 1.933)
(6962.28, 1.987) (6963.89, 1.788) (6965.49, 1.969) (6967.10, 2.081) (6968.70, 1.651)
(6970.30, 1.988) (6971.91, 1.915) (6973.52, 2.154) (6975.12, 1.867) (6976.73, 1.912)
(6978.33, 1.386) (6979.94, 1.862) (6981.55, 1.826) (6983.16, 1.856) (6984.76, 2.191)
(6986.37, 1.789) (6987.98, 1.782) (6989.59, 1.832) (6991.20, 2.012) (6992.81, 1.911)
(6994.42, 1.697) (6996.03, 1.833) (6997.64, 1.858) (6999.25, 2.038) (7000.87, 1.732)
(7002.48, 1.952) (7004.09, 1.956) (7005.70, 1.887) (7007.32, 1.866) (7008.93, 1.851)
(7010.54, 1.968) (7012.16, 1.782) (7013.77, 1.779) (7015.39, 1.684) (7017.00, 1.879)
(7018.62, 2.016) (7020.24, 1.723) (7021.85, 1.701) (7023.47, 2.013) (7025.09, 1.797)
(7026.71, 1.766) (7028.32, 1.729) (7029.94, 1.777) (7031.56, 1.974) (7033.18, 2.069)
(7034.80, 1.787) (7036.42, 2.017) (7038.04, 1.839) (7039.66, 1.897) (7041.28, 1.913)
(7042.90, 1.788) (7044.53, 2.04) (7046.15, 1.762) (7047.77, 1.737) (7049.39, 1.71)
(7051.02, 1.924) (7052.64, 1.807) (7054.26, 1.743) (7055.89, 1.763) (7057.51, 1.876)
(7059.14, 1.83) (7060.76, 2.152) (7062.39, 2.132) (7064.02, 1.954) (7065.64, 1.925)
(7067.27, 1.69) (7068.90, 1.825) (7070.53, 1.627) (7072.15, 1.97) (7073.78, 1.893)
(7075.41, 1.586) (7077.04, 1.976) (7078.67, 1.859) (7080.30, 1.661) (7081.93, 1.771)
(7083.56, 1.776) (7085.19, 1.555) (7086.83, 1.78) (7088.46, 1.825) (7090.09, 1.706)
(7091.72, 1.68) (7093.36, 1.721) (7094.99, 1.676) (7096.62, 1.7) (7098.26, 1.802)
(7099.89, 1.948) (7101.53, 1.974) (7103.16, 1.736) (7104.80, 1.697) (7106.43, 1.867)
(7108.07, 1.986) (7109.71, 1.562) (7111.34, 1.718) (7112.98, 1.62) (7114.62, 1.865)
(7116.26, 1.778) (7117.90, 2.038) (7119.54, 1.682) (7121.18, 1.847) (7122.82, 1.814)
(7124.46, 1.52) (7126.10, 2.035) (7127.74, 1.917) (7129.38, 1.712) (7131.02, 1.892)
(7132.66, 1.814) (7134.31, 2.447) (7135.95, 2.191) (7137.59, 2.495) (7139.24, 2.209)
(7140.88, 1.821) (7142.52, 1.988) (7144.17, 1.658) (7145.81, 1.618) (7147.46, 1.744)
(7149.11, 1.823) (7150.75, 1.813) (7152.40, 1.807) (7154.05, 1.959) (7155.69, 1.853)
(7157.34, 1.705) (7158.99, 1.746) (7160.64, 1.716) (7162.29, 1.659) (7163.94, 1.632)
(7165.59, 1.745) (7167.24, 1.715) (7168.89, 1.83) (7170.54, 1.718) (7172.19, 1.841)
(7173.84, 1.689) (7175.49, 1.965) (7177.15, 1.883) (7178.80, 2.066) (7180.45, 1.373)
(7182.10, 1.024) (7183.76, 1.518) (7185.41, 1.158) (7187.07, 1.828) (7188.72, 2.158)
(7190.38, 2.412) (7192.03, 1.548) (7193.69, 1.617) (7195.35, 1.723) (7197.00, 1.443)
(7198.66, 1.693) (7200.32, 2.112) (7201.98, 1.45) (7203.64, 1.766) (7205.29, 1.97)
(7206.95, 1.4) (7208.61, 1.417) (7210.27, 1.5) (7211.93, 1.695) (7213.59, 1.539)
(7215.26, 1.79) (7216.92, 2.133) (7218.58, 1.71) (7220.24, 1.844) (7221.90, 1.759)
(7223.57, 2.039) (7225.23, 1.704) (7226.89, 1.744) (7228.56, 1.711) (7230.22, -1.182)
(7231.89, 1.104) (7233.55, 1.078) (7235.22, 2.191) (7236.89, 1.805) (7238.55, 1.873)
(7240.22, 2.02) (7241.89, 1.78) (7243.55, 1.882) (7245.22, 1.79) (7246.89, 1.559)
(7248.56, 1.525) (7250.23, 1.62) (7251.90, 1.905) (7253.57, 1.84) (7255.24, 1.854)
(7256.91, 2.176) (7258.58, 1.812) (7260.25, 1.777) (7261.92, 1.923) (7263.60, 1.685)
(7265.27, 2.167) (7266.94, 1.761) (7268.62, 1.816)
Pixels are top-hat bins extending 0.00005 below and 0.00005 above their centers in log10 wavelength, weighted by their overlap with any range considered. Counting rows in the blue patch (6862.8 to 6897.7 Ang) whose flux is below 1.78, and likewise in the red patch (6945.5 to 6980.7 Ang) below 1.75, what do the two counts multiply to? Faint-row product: 20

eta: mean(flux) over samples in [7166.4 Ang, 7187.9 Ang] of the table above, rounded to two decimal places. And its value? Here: 1.66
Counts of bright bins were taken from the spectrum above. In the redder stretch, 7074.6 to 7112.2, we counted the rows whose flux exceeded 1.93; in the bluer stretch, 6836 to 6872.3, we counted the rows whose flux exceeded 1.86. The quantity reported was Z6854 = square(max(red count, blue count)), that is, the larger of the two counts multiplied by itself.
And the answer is 36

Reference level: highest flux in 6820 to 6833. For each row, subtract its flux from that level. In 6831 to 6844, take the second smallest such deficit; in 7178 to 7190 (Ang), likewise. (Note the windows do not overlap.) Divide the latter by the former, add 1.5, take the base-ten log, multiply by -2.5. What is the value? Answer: -0.73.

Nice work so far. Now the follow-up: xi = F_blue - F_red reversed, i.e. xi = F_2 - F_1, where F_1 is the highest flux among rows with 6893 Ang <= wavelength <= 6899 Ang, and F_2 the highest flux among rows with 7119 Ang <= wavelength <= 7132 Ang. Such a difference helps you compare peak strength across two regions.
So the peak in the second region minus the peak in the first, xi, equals -0.18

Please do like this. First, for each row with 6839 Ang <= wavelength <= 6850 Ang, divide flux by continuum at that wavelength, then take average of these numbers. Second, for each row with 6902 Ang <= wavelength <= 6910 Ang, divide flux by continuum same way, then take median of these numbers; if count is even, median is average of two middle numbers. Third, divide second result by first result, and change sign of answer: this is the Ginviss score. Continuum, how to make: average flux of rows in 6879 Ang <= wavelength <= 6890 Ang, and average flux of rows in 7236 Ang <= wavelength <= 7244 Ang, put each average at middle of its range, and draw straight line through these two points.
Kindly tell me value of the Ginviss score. -0.96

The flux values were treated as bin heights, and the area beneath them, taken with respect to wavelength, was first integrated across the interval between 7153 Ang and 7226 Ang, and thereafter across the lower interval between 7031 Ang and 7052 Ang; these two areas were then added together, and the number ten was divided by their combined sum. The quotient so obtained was 0.060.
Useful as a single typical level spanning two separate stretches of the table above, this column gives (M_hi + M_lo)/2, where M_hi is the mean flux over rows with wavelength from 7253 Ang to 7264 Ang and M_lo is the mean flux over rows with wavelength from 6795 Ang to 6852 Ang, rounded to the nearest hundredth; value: 1.86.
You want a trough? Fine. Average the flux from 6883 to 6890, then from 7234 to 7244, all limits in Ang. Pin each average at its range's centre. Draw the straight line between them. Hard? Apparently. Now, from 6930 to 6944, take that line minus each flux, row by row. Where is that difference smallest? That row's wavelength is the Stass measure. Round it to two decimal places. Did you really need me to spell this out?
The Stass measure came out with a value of 6931.89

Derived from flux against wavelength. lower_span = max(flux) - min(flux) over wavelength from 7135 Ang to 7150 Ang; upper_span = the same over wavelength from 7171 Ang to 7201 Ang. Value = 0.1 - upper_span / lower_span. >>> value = -1.5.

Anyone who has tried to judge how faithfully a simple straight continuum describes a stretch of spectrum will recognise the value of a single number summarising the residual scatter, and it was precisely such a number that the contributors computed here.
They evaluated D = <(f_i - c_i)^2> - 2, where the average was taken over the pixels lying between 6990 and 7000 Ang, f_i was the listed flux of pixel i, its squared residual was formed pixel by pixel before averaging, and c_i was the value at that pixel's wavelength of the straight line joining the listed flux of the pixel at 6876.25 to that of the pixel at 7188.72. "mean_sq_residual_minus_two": -1.96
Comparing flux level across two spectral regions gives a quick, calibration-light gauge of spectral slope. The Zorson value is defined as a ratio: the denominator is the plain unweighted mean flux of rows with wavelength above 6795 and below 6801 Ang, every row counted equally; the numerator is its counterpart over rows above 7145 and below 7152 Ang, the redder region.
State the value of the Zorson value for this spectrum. 0.92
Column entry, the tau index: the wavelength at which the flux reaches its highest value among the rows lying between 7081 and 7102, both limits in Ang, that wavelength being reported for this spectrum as 7101.53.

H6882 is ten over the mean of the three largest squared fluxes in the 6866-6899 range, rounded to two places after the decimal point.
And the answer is 2.23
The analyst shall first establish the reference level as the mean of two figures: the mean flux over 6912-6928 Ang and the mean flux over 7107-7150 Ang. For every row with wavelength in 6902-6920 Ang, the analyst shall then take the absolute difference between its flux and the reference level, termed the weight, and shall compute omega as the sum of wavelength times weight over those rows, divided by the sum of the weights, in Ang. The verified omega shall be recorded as 6909.8 Ang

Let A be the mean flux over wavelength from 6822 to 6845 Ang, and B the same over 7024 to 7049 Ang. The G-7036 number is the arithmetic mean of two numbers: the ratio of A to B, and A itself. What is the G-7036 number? 1.41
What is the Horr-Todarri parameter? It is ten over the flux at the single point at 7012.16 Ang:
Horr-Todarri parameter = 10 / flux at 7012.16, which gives 5.61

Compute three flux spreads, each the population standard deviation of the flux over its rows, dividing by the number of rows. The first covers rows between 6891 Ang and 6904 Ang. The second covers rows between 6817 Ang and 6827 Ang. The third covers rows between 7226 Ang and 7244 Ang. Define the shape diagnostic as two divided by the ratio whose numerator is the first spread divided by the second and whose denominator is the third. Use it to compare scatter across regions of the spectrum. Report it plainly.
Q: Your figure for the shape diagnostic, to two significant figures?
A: 3.7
